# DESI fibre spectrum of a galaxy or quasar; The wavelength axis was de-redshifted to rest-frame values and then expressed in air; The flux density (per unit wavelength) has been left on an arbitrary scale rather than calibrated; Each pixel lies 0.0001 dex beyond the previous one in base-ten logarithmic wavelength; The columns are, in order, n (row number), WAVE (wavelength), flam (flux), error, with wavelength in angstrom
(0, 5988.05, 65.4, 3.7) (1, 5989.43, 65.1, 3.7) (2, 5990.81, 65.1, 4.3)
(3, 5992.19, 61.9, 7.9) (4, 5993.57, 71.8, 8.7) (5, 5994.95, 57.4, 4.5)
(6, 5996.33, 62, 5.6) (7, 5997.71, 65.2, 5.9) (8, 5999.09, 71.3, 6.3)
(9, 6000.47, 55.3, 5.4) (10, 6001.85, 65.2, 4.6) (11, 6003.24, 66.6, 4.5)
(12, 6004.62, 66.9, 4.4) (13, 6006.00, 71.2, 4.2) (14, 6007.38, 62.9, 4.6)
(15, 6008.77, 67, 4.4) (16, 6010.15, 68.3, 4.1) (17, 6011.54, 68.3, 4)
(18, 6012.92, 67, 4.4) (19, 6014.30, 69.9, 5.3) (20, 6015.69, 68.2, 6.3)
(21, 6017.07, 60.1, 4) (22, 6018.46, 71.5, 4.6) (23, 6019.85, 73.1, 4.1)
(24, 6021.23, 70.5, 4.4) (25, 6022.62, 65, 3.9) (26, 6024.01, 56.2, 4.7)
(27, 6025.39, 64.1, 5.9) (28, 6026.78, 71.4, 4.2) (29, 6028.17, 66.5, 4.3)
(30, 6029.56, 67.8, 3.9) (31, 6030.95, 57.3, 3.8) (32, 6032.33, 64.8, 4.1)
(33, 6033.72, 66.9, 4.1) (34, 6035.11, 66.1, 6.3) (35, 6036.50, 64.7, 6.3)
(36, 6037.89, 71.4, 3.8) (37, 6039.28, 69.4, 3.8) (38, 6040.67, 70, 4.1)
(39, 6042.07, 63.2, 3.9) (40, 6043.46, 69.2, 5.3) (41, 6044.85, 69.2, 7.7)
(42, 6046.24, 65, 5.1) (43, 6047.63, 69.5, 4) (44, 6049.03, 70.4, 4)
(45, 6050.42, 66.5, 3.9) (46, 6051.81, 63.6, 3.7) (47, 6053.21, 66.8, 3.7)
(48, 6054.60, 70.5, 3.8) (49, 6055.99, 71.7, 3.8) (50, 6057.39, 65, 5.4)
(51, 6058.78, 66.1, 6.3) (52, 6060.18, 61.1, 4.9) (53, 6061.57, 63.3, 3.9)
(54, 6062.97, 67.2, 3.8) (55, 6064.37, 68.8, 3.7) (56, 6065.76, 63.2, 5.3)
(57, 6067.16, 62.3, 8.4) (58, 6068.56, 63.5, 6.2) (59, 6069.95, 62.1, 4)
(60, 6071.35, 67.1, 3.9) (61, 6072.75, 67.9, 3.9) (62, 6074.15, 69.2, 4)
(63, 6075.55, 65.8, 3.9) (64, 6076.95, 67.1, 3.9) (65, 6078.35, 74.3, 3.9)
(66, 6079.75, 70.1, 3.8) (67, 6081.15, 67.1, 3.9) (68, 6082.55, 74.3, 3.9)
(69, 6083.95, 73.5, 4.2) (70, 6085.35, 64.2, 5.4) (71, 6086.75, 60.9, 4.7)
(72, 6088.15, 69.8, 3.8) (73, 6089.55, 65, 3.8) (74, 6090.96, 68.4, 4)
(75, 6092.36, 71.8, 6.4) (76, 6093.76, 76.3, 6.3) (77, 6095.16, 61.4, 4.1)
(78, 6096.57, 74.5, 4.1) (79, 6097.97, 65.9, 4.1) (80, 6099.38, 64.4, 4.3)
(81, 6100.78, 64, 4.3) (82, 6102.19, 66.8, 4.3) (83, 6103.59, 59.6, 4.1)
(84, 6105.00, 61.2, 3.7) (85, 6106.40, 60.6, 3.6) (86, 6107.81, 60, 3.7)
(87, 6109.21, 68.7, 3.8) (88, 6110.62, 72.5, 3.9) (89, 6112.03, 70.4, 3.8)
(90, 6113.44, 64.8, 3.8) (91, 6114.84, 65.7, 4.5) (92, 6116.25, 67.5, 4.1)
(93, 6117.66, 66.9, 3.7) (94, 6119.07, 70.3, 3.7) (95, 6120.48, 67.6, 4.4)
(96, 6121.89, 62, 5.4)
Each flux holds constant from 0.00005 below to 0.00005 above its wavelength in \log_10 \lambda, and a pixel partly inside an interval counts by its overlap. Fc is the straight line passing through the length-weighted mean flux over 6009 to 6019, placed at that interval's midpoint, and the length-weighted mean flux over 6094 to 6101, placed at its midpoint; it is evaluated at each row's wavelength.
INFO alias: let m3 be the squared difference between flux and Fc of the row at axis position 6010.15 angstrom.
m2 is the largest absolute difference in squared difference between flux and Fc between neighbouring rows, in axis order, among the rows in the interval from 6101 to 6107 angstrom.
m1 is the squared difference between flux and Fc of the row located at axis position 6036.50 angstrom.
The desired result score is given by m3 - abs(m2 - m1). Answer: -44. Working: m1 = 7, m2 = 52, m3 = 1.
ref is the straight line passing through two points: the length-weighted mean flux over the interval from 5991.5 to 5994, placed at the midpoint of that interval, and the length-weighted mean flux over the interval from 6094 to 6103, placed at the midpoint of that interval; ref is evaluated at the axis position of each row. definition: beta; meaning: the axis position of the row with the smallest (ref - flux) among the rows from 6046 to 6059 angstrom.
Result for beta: 6055.99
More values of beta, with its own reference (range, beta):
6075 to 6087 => 6078.35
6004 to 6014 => 6006.00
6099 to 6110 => 6109.21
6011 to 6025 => 6019.85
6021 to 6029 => 6026.78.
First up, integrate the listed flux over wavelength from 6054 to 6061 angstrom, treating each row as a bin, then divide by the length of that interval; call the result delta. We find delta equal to 67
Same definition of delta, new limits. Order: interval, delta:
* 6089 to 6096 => 69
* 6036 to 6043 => 68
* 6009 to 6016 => 68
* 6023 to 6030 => 65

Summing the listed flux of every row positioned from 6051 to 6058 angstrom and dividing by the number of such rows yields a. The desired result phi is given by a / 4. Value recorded 16.88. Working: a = 67.5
